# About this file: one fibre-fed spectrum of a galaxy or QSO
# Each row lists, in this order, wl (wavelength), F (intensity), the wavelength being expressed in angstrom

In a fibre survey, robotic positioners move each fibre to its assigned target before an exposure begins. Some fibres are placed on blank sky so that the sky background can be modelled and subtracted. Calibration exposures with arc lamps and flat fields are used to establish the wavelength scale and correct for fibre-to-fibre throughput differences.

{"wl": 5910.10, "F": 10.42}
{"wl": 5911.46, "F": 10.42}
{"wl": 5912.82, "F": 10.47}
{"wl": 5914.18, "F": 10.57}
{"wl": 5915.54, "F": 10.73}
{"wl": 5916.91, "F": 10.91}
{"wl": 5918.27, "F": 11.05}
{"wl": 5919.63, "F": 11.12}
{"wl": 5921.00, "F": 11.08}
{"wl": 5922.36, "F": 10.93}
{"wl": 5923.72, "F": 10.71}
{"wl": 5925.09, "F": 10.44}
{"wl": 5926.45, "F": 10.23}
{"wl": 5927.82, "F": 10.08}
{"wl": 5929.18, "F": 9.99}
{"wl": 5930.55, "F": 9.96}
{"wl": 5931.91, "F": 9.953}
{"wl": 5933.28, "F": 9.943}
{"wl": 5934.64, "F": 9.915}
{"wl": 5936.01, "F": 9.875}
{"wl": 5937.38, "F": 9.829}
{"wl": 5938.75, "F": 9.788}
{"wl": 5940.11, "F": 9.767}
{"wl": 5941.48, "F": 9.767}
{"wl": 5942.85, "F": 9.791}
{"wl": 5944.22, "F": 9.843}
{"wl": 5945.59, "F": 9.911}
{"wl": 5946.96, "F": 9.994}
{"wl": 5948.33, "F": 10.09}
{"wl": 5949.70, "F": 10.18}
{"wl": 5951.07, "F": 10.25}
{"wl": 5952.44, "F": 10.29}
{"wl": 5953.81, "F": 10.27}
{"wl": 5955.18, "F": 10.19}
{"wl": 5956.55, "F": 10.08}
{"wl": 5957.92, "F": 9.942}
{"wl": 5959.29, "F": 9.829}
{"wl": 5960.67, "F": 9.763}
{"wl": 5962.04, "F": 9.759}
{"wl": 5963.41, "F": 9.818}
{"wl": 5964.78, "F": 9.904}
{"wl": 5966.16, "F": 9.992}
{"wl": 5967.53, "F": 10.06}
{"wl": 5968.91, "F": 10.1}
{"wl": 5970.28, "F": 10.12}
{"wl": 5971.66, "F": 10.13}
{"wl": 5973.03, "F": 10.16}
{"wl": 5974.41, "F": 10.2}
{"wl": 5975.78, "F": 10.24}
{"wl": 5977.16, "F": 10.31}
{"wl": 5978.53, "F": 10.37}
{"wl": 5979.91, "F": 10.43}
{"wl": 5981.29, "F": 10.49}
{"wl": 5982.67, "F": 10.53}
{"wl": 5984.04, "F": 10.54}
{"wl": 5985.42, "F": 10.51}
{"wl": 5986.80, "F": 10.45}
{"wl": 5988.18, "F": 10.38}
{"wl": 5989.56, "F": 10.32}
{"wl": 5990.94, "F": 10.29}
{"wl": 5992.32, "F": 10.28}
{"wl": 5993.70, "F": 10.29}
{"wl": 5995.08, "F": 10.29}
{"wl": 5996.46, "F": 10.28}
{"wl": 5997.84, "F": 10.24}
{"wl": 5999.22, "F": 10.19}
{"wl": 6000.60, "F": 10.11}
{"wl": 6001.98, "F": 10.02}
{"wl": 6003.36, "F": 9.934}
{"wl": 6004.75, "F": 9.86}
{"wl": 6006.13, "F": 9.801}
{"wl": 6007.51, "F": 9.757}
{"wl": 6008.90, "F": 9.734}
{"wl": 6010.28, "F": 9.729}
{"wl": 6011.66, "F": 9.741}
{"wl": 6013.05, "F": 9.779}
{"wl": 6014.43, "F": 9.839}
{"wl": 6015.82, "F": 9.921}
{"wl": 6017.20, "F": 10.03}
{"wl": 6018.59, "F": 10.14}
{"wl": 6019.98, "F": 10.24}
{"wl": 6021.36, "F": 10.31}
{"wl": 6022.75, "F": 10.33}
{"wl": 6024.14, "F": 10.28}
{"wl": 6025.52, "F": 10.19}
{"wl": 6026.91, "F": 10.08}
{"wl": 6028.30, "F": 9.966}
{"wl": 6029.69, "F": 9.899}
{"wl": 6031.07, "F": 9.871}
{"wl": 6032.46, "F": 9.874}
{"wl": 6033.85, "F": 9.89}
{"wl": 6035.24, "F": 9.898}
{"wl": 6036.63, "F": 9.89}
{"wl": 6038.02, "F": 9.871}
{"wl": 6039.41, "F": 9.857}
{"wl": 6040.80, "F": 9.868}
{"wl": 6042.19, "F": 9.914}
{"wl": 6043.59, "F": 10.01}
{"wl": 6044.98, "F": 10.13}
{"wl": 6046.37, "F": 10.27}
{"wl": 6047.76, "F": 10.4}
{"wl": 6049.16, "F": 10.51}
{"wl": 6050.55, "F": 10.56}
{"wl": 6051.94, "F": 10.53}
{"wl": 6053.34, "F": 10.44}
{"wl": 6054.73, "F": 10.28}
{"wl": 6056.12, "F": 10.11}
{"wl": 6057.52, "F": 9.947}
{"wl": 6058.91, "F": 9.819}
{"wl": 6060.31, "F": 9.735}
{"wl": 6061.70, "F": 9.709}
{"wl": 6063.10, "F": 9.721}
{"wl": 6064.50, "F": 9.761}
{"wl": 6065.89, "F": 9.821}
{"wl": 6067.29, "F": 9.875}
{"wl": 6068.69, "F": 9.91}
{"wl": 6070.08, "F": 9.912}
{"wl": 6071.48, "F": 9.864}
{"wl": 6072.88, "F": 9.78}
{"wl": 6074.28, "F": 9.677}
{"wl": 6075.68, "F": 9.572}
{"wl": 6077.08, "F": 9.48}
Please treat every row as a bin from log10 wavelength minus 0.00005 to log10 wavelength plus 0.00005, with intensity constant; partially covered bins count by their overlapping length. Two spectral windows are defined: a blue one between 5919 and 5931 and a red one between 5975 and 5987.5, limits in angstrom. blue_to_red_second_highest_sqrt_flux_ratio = 1.03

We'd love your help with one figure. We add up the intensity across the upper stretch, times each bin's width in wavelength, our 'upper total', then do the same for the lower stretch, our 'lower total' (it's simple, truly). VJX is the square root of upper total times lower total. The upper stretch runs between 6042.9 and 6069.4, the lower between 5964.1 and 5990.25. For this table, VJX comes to 267.9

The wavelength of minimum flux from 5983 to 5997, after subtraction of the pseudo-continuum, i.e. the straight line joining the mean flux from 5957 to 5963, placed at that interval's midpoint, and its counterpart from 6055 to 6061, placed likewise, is 5996.46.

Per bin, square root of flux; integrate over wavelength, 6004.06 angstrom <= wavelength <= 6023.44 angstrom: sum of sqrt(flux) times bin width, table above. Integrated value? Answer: 61.1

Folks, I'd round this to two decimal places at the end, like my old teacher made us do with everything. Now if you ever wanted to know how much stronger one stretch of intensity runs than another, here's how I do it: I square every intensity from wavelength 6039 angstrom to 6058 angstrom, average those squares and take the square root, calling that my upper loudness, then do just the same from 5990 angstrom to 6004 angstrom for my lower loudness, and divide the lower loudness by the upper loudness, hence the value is 1.00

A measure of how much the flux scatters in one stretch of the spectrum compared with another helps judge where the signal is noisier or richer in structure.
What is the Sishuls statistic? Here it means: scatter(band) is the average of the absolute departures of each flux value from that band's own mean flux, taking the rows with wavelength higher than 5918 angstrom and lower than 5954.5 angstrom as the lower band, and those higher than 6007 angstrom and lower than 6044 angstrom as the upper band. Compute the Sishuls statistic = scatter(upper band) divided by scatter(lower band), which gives 0.44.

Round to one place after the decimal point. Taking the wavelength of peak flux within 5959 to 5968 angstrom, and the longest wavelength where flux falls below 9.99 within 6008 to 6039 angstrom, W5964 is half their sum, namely 6002.8 angstrom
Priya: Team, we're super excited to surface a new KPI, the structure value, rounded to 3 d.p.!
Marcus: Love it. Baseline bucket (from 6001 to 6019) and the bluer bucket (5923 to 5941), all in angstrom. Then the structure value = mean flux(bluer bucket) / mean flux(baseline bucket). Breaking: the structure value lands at 1.017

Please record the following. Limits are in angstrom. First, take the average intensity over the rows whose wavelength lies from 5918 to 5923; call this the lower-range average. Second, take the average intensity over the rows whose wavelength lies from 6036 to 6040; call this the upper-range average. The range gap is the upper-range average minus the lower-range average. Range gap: -1.2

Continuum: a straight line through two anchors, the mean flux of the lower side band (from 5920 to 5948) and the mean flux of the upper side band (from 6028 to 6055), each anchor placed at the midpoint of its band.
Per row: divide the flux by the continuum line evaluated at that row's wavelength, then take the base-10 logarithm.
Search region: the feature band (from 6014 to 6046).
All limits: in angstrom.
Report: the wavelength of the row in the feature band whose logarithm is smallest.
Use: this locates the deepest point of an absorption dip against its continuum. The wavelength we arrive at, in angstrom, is 6014.43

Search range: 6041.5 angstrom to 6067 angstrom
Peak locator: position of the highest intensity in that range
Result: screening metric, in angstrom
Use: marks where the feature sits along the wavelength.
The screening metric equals 6050.55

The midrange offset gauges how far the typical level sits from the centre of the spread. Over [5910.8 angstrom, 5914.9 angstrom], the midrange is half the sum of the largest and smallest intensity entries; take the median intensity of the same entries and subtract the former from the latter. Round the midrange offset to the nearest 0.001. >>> -0.025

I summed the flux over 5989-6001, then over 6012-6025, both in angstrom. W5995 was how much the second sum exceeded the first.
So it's -1.4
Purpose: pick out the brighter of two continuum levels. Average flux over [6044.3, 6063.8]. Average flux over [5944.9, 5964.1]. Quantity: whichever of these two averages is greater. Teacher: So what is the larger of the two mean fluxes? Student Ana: 10.2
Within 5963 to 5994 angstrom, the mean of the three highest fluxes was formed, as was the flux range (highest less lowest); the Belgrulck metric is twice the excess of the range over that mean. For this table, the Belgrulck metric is -19.6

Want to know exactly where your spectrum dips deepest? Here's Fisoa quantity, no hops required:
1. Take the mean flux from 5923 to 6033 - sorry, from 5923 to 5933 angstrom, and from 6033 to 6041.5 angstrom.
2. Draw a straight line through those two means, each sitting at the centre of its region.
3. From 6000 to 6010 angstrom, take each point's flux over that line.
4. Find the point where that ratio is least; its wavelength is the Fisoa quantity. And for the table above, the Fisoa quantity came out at 6008.90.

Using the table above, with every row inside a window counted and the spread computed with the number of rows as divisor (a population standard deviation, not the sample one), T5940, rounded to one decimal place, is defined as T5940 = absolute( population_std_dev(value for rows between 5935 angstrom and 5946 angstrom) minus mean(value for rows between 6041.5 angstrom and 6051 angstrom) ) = 10.2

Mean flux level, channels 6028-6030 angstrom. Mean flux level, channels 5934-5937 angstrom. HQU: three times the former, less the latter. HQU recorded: 19.9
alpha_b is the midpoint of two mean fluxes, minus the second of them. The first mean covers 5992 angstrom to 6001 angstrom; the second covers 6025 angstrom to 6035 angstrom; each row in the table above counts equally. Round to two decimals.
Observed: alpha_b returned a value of 0.14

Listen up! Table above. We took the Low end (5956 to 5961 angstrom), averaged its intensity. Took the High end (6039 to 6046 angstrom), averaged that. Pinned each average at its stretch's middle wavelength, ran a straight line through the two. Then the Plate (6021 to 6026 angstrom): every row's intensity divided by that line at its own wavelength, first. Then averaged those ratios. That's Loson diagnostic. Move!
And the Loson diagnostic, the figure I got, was 1.03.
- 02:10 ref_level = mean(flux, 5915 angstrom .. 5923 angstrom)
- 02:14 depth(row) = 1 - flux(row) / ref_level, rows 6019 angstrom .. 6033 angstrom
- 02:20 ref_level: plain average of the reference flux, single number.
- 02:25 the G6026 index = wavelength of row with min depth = 6022.75 angstrom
